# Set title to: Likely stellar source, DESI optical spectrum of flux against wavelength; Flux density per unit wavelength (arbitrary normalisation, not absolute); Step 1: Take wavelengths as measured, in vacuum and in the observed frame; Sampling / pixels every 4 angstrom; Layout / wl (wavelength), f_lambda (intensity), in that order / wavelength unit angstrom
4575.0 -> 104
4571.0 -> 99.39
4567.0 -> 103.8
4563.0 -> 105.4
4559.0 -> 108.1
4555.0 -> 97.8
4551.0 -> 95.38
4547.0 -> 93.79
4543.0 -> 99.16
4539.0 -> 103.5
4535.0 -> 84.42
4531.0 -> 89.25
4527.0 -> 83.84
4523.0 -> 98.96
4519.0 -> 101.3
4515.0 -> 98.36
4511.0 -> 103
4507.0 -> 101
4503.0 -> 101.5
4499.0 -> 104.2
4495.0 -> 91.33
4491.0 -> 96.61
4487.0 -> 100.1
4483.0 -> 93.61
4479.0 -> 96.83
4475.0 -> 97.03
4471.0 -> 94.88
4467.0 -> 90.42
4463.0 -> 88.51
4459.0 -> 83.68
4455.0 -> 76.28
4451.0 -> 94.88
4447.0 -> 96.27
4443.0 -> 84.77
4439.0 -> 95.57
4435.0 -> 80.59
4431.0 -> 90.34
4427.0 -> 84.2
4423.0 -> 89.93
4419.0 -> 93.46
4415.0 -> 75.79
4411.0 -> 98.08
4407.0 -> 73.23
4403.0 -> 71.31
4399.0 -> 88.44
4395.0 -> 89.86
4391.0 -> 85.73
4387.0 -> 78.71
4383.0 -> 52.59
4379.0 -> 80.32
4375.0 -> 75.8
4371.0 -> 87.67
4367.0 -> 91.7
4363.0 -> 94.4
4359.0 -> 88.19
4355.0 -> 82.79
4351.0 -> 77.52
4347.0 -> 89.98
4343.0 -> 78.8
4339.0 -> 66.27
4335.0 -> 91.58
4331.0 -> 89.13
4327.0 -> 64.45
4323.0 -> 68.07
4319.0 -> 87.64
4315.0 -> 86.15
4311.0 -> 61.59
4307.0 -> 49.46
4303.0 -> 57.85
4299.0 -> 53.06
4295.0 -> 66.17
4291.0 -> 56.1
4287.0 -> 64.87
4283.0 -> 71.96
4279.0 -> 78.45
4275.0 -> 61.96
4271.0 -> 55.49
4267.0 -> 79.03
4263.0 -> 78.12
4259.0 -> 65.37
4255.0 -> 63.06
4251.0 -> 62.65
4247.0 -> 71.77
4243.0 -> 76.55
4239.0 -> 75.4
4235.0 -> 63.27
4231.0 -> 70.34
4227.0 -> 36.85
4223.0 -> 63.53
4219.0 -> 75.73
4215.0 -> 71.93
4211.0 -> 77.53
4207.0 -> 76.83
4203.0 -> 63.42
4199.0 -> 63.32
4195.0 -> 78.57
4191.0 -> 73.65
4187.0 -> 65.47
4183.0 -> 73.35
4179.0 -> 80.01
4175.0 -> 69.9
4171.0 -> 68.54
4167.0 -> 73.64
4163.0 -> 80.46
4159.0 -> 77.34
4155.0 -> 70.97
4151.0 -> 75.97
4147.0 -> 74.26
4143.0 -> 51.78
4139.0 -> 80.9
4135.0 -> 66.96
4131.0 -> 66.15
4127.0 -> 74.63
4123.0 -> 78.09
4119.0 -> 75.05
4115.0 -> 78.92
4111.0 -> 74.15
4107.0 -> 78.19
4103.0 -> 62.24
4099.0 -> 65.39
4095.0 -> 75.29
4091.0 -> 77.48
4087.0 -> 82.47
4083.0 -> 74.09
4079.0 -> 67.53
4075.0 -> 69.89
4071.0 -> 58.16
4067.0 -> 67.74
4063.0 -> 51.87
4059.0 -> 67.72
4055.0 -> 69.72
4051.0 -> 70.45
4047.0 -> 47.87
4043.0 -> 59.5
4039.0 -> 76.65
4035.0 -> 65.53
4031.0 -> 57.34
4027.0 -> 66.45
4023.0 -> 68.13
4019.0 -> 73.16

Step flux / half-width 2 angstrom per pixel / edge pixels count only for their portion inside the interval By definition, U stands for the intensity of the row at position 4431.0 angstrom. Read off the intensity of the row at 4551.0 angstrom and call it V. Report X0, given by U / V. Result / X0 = 0.95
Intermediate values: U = 90.34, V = 95.38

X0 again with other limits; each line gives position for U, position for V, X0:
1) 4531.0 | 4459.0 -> 1.07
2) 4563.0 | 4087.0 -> 1.28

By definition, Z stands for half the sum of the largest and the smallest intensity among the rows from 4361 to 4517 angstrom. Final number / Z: 78.4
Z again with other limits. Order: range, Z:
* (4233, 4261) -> 69.6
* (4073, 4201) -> 67.1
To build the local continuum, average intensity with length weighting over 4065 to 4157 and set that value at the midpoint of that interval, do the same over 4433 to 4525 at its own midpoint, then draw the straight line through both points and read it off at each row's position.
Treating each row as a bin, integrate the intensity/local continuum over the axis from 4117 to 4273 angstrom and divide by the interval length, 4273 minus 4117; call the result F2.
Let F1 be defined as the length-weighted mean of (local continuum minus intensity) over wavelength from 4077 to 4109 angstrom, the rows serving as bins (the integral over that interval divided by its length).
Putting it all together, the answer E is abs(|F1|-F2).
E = 1.5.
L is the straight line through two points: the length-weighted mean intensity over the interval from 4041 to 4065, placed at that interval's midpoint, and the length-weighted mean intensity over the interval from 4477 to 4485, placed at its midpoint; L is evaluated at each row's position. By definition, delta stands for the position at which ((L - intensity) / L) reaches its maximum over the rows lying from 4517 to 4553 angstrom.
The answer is 4527.0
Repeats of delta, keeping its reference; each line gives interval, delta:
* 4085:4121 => 4103.0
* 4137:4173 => 4143.0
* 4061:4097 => 4063.0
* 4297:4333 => 4307.0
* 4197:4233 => 4227.0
